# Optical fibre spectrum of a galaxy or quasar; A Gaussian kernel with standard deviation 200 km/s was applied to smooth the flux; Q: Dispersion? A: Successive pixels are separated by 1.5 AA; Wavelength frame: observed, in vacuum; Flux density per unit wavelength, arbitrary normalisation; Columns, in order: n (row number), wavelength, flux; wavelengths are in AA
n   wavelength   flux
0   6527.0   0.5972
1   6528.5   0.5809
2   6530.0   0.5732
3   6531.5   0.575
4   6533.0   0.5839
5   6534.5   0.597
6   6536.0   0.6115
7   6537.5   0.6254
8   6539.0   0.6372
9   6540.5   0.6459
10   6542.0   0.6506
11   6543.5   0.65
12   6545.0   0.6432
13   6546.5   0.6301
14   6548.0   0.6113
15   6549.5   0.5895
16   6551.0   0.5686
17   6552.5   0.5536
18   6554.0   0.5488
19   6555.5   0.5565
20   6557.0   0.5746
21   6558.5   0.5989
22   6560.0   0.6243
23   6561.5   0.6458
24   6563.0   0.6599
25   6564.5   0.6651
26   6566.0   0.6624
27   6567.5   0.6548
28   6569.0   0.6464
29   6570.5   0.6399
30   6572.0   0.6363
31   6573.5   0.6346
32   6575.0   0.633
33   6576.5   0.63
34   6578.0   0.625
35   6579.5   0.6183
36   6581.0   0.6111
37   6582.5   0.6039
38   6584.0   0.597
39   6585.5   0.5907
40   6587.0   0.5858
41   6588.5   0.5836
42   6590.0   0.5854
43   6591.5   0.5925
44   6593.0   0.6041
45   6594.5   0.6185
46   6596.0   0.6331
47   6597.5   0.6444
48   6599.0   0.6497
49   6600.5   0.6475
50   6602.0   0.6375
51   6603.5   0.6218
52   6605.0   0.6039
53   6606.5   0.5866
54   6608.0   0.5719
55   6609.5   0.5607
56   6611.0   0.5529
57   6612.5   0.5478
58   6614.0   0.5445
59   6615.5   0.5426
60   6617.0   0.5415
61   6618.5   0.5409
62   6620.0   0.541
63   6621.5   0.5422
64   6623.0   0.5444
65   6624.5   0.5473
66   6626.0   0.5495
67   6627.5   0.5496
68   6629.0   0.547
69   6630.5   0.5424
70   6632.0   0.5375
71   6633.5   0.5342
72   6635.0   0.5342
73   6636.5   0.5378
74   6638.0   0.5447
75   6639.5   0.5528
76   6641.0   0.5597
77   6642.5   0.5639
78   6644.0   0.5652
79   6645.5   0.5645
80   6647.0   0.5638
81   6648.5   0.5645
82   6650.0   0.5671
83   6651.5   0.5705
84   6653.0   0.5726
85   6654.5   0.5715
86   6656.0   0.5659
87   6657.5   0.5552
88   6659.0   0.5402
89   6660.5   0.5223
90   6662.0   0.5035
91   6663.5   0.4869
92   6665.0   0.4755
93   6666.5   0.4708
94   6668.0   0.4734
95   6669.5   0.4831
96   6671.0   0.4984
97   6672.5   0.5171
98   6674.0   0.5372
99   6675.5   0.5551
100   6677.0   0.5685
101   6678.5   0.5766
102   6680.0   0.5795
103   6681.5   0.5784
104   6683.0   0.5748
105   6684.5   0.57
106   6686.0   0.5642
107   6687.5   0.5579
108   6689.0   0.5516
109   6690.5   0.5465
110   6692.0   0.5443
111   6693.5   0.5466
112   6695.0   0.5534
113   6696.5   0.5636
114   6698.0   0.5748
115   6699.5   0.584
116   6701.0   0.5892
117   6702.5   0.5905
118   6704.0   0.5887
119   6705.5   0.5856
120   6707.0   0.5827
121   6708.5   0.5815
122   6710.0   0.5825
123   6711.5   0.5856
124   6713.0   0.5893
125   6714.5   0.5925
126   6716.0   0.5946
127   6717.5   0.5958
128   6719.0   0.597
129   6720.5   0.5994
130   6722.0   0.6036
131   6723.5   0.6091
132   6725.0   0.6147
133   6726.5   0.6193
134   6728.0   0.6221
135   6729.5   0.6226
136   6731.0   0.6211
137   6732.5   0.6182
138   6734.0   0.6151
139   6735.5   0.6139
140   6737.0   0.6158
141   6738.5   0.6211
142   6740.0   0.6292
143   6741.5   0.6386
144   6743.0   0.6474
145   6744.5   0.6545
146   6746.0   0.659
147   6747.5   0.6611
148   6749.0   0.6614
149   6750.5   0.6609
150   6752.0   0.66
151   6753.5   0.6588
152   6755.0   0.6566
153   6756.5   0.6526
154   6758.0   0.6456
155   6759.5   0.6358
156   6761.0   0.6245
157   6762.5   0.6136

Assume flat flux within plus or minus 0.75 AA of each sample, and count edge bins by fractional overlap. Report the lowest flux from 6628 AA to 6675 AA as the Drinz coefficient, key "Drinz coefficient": 0.4708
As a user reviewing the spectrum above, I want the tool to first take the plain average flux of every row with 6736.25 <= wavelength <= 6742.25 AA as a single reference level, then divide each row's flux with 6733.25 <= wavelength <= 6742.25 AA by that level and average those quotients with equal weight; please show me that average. 0.994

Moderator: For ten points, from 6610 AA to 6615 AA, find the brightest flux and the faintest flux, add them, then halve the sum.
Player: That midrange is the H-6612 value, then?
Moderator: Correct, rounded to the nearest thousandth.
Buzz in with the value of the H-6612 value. 0.549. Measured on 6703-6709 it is 0.585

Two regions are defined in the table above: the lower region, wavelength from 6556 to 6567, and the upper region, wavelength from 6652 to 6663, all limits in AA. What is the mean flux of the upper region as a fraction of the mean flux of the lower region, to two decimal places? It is 0.86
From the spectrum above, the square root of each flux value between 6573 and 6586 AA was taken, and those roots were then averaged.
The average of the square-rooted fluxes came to 0.785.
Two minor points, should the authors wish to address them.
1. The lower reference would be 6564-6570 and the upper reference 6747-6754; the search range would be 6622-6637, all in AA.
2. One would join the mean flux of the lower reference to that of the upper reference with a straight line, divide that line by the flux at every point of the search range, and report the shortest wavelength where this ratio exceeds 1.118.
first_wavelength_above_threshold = 6623.0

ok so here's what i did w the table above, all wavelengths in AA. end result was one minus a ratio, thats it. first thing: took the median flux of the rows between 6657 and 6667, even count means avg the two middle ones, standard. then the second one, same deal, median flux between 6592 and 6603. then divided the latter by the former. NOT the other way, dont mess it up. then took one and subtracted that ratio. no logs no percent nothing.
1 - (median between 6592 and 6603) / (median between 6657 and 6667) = -0.27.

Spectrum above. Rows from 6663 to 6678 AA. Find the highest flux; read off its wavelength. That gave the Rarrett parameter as 6677.0 AA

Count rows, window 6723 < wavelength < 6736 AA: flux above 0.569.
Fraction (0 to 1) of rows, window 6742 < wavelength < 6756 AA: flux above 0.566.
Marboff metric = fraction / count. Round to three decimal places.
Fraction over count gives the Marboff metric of 0.111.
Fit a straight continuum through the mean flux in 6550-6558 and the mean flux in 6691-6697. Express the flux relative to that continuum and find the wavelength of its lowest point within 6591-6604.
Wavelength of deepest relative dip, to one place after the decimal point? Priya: 6591.5 AA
